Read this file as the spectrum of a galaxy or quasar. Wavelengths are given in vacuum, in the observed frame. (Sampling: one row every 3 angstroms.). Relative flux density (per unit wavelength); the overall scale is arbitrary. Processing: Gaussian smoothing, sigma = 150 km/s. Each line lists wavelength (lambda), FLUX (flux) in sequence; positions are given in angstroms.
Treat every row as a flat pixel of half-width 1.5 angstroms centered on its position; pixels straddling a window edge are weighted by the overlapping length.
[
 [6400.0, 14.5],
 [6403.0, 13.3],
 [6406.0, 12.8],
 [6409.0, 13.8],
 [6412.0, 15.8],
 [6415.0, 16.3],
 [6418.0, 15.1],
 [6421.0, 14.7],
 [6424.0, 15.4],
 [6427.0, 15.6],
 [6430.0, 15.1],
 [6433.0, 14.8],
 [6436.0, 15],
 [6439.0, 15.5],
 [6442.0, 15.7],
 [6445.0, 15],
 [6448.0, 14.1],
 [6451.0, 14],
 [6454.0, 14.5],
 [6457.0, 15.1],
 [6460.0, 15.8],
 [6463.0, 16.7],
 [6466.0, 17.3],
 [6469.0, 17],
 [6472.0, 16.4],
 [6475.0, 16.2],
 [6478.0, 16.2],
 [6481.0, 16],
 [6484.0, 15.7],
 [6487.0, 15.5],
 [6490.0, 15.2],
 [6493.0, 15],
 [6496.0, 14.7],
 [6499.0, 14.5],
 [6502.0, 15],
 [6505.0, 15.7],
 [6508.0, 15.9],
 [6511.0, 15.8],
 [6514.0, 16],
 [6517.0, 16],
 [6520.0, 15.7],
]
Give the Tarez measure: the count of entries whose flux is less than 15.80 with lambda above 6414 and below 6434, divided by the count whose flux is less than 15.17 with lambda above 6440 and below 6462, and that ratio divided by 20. 0.060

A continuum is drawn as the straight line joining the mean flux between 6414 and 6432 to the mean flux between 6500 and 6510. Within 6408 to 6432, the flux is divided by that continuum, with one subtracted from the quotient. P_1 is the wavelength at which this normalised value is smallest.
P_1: 6409.0 angstroms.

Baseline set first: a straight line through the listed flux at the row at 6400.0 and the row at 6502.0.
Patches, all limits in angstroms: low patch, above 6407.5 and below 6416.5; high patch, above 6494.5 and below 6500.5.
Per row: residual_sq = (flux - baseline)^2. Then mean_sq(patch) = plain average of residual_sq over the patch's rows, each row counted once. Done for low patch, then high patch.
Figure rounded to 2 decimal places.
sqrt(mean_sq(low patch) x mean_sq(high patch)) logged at 0.51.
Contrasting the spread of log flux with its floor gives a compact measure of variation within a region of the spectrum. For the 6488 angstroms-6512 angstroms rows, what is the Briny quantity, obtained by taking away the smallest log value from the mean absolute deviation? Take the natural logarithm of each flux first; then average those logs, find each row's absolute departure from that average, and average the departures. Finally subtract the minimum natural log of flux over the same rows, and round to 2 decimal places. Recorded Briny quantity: -2.65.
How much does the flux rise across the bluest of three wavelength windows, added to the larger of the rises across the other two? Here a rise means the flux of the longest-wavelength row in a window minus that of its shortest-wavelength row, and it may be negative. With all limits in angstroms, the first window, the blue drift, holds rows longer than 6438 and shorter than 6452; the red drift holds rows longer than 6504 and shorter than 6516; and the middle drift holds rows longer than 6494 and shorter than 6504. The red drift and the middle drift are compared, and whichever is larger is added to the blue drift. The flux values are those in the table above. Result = -1.2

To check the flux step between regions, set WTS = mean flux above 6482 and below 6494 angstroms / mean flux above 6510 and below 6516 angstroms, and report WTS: 0.97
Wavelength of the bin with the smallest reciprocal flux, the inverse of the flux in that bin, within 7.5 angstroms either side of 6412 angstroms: 6415.0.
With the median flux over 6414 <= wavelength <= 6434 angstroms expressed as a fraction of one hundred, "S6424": 0.151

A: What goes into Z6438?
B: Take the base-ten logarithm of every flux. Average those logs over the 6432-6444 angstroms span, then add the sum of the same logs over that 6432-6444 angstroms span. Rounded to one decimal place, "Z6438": 5.9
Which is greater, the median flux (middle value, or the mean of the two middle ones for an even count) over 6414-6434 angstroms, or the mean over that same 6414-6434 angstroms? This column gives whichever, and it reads 15.3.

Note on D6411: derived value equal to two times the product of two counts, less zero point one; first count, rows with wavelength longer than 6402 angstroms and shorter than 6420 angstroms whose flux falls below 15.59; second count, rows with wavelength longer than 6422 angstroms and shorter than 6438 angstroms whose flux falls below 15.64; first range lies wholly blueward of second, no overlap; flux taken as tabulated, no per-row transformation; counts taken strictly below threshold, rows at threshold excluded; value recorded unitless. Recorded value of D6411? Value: 40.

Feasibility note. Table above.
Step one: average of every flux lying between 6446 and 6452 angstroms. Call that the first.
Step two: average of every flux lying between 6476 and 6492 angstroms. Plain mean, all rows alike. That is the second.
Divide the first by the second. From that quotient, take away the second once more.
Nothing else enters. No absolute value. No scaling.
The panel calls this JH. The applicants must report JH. -14.8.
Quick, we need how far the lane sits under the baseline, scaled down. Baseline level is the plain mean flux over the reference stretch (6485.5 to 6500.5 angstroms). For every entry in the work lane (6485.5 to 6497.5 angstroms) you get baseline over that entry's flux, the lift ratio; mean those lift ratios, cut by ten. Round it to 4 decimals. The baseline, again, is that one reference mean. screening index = 0.0992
